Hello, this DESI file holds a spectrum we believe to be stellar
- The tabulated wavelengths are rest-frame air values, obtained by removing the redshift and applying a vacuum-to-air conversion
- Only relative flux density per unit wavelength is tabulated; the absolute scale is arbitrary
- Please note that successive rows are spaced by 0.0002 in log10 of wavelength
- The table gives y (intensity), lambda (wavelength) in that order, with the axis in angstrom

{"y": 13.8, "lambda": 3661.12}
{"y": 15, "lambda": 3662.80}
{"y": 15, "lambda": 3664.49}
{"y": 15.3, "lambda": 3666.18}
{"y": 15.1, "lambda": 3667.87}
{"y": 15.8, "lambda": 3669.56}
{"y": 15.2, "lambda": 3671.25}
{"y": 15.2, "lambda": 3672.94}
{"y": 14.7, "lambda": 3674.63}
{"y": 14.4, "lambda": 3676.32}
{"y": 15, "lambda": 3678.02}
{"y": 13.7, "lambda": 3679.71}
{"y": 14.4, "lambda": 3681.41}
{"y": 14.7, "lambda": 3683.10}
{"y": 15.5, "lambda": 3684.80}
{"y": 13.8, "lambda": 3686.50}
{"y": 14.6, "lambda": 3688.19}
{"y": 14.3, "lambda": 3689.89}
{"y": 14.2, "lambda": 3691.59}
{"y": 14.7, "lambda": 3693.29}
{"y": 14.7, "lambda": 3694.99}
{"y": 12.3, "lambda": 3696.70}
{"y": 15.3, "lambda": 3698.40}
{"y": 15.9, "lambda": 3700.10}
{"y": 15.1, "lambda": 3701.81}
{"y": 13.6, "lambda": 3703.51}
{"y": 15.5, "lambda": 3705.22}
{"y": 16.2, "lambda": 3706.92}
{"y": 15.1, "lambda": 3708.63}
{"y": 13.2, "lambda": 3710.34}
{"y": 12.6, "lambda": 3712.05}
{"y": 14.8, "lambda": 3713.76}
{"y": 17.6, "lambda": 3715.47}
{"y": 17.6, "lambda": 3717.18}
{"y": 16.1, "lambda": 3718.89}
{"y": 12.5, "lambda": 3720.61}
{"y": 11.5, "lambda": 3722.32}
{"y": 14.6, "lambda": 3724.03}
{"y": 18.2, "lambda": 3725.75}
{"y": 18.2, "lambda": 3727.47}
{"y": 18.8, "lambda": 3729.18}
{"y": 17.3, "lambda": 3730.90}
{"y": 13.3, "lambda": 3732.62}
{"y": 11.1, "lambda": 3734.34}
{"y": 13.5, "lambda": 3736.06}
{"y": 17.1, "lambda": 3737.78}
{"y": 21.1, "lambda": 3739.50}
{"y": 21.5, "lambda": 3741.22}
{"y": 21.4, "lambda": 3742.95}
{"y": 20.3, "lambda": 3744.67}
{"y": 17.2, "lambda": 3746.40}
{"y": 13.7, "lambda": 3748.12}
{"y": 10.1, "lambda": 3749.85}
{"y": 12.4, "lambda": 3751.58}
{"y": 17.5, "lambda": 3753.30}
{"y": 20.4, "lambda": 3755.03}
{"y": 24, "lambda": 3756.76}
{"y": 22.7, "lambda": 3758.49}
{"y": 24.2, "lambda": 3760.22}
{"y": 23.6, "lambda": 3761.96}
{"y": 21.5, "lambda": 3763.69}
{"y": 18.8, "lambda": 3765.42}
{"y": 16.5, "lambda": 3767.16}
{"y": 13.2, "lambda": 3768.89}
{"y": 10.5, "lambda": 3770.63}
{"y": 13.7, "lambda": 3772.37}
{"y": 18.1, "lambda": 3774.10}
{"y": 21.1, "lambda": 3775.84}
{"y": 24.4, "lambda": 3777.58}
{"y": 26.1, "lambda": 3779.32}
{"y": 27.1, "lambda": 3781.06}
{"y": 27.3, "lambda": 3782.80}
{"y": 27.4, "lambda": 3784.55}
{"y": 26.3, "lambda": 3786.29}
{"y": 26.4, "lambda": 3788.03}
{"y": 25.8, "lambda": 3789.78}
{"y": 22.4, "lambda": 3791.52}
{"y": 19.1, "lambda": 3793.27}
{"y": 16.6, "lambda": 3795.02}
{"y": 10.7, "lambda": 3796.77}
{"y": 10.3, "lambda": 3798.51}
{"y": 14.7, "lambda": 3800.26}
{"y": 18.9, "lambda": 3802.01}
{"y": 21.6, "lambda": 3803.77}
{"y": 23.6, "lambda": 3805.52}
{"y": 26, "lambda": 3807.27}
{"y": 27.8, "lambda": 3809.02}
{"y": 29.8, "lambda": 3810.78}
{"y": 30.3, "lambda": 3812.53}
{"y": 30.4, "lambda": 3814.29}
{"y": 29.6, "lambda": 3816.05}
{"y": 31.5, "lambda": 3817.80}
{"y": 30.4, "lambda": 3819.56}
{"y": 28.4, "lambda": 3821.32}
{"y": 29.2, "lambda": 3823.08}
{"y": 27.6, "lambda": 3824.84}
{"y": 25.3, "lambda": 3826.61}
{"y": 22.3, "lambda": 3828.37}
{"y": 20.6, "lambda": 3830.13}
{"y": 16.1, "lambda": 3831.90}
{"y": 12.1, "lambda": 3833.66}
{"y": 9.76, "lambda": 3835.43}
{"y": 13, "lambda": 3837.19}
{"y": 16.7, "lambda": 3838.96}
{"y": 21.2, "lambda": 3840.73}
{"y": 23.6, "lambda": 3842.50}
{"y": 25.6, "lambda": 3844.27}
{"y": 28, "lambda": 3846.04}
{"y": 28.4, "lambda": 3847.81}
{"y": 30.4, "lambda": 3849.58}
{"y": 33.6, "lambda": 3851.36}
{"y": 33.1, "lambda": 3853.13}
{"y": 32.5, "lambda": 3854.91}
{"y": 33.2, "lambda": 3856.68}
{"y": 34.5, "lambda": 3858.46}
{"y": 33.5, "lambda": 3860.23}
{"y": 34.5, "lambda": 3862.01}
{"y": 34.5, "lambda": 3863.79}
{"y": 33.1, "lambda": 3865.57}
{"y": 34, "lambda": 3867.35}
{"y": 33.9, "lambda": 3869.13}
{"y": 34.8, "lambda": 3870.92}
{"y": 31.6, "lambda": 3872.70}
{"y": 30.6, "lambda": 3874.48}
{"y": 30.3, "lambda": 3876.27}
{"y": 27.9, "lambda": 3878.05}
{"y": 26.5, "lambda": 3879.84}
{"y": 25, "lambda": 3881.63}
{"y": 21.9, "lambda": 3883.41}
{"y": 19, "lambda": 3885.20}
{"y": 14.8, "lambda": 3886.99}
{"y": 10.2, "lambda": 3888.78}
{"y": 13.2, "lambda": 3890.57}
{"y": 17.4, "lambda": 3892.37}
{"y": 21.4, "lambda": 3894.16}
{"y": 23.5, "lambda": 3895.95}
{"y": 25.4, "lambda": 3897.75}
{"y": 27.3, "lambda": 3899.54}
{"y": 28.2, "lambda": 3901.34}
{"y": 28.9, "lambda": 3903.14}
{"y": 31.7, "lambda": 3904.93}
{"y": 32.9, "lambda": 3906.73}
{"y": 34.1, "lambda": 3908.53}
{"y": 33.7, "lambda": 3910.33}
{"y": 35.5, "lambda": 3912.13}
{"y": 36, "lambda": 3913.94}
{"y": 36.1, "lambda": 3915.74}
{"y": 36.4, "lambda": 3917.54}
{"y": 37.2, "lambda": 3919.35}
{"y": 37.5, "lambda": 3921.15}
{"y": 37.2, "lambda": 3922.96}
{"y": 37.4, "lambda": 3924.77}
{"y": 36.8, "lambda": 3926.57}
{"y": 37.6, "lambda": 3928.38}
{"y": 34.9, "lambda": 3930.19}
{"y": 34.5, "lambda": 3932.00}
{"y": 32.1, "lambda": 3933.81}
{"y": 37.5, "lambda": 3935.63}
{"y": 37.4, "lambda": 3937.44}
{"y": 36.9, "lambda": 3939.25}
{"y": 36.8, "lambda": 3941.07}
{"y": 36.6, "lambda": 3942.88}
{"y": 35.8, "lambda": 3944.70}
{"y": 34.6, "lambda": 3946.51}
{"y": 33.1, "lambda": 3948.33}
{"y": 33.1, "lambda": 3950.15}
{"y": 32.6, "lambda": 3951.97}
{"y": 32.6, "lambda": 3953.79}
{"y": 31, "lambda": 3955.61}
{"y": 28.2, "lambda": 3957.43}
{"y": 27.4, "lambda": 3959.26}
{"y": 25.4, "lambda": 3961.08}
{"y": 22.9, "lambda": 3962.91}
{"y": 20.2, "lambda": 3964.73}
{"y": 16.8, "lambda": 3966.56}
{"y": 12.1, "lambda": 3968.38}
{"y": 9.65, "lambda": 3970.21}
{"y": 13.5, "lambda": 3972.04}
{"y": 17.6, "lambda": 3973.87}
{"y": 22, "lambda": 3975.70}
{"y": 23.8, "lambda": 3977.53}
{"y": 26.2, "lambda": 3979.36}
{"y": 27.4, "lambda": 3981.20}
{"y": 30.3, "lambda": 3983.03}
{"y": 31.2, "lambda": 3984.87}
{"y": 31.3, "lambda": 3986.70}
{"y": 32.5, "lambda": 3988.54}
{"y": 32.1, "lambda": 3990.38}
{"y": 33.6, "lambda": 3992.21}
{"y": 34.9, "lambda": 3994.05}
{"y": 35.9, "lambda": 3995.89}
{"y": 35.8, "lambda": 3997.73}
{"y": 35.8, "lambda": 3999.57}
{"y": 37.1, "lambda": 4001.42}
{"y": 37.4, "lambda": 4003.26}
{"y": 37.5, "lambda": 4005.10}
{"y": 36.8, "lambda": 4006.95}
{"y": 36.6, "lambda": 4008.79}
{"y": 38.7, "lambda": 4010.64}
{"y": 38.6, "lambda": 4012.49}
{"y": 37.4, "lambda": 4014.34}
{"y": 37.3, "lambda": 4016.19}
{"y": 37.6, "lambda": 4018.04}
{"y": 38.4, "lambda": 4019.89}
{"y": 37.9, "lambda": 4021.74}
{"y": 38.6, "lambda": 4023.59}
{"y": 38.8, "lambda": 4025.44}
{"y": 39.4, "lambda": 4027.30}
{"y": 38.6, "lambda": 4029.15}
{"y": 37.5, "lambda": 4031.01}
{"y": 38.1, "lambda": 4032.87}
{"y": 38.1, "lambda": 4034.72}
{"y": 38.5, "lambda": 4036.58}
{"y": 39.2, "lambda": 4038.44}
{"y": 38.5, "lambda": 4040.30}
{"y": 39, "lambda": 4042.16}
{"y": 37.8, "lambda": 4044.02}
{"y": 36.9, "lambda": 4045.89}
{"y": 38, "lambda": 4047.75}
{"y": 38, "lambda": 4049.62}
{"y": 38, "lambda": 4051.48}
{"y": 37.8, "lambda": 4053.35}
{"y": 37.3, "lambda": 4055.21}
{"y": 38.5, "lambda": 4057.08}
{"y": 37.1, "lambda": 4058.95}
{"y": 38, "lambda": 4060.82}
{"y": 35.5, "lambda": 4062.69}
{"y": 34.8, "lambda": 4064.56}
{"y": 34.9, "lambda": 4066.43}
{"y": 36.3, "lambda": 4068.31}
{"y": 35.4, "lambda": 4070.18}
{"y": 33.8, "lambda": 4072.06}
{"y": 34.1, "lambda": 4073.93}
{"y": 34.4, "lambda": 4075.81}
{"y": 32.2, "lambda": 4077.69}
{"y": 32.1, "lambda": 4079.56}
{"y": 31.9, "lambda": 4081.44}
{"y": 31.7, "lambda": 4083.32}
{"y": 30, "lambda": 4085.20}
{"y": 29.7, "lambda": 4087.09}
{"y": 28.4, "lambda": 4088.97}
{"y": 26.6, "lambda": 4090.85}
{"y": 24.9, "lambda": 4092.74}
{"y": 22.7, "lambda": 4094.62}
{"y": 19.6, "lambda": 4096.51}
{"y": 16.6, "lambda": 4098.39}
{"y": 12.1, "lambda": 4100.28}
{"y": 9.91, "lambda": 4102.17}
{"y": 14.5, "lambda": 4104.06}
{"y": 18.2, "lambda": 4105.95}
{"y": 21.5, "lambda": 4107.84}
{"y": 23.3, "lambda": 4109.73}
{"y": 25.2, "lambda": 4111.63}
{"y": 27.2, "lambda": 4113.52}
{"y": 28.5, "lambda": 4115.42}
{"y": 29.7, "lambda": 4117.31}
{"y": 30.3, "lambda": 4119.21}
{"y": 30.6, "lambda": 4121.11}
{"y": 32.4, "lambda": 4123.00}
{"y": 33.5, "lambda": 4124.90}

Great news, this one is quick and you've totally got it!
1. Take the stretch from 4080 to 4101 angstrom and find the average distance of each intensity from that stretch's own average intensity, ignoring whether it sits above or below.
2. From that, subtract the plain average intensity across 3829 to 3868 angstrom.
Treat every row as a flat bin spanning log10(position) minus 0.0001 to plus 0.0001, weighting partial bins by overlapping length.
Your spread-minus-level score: -21.2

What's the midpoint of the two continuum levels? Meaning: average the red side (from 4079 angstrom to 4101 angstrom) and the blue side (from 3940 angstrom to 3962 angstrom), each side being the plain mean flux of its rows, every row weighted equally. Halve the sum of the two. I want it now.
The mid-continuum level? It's 28.9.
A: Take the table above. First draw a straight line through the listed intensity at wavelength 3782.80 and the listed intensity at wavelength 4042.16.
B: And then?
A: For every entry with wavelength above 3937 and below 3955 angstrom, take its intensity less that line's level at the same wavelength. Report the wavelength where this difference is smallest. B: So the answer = 3953.79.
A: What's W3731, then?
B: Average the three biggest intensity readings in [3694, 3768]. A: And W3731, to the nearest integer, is 24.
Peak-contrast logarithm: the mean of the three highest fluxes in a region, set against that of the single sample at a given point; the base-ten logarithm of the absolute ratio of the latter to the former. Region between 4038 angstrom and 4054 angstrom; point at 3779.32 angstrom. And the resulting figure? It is -0.17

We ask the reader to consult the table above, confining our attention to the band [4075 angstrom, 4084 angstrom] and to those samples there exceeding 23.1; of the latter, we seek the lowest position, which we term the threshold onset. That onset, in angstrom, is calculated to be 4075.81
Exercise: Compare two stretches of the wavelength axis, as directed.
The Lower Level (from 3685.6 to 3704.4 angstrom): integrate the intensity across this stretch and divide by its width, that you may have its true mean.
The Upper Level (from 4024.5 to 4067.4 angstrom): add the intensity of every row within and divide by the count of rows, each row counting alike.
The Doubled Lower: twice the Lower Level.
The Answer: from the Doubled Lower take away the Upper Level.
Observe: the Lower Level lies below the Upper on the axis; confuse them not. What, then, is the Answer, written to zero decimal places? -9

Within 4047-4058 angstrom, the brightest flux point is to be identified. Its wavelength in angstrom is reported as 4057.08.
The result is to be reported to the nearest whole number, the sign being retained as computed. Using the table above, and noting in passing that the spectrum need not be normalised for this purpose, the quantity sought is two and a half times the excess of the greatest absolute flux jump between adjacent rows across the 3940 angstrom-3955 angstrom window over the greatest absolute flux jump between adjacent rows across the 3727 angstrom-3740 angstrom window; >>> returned -6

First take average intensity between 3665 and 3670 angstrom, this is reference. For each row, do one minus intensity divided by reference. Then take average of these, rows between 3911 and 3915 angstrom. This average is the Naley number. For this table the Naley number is -1.32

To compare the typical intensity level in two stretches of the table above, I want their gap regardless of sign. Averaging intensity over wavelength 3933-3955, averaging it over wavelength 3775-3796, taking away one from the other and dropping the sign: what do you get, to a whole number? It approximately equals 11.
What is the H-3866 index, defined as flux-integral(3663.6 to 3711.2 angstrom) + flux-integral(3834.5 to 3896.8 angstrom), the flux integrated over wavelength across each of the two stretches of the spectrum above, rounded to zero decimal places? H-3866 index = 2329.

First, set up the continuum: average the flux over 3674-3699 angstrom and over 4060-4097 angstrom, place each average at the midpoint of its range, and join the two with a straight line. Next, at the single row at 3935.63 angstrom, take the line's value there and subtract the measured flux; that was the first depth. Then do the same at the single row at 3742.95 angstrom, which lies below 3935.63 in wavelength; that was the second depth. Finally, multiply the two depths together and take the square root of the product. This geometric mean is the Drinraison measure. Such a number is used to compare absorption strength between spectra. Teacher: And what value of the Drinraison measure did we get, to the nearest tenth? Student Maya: 7.5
